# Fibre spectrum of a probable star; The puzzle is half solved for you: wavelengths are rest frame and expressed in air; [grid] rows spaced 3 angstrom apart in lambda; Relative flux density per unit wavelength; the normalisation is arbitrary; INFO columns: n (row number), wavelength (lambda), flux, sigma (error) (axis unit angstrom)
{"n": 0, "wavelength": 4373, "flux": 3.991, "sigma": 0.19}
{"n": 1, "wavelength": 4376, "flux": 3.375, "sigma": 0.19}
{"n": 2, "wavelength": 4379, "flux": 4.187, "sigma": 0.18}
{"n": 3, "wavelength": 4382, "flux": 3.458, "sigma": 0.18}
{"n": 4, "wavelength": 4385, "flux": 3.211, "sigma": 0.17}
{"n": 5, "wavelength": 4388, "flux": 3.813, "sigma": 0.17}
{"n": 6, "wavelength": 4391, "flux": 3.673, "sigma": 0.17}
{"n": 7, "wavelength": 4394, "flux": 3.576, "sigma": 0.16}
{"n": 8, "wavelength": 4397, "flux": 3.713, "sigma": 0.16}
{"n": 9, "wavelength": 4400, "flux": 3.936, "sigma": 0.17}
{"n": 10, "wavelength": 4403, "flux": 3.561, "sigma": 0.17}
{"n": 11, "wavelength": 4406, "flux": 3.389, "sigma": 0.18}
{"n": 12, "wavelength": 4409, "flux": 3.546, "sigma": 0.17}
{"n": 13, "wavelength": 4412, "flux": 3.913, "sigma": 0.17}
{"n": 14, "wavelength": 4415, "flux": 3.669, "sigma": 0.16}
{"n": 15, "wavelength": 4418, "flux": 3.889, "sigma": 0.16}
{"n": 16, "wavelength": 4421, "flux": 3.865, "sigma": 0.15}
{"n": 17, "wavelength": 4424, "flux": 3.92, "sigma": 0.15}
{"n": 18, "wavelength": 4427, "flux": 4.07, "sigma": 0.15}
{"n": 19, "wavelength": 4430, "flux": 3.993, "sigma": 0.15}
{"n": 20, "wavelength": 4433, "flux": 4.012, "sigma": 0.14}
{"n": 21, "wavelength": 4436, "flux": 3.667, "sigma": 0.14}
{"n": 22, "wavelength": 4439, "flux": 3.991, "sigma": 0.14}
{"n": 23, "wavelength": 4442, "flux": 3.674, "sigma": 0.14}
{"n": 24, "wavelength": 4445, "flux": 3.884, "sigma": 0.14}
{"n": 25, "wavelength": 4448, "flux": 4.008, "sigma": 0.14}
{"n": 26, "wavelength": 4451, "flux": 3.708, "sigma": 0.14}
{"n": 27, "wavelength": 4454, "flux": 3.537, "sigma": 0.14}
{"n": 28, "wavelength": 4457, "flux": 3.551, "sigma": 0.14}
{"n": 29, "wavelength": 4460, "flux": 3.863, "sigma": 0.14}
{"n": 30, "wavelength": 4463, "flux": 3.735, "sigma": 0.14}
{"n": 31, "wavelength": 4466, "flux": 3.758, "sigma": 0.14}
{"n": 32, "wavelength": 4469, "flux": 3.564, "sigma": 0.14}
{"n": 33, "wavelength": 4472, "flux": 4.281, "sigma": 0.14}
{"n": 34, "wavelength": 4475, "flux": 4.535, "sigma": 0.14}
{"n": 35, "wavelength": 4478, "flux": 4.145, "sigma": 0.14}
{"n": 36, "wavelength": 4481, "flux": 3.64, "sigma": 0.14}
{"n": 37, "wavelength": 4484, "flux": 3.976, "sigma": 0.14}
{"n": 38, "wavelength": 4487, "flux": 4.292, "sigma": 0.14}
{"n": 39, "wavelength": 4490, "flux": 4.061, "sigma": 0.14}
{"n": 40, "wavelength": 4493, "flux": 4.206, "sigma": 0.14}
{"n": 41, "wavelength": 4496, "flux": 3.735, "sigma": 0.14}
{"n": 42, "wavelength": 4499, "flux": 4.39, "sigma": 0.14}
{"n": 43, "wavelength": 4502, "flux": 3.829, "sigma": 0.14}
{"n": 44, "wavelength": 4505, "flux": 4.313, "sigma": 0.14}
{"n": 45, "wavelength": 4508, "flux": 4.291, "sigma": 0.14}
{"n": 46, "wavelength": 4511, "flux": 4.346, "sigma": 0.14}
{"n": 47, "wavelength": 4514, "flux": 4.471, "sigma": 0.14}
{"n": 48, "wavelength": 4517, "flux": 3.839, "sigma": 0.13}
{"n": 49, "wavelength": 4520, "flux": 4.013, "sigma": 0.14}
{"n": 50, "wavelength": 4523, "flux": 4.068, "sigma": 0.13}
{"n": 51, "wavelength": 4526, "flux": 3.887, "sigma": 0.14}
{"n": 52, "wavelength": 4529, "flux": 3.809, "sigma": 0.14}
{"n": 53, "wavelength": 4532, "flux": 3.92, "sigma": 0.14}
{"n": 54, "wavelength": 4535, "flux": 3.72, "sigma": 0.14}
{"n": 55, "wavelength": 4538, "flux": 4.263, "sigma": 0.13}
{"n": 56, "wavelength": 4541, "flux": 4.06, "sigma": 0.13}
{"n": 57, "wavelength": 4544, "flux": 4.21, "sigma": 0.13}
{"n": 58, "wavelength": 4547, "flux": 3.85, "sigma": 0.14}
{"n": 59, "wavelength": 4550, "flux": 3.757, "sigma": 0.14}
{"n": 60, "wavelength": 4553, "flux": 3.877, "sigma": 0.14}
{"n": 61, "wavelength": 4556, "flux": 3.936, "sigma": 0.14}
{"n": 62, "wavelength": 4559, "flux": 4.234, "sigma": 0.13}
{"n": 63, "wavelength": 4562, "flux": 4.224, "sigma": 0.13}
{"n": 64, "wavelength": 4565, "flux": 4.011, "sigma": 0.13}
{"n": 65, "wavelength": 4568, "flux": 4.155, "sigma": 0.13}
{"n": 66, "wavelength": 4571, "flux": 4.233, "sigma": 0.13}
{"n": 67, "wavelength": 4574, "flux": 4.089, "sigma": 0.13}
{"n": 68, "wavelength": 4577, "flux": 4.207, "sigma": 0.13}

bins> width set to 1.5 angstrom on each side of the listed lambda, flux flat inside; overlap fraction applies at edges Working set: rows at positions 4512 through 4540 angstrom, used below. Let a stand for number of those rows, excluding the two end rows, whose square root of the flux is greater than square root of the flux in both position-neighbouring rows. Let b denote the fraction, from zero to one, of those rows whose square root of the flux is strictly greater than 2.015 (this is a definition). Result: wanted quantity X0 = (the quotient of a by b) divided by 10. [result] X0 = 0.6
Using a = 2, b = 0.33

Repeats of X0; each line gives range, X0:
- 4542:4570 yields 0.2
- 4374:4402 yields 1.8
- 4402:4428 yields 1.8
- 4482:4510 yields 0.6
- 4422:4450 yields 2.7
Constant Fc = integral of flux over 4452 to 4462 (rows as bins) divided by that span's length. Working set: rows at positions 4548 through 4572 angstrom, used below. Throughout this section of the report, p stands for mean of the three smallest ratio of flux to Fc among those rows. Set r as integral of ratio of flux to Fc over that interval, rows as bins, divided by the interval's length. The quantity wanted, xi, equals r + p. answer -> 2.16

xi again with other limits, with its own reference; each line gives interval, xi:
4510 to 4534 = 2.15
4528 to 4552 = 2.11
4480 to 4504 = 2.12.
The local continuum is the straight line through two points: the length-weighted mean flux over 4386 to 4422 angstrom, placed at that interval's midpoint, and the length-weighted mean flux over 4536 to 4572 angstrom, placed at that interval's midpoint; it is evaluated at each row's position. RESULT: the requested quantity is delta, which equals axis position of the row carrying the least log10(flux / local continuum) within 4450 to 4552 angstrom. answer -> 4469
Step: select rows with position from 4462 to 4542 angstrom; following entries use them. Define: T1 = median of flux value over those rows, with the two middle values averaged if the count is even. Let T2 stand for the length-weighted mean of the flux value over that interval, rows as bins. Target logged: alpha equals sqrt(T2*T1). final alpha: 4.05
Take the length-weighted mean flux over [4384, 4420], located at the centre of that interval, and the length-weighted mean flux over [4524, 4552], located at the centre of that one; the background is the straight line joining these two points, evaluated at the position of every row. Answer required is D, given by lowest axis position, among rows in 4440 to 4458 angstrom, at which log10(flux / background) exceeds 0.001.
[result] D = 4445 angstrom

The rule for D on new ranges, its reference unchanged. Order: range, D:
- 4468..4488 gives 4472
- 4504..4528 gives 4505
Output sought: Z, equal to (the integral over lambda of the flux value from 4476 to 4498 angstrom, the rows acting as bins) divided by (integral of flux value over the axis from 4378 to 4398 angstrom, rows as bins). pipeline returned 1.2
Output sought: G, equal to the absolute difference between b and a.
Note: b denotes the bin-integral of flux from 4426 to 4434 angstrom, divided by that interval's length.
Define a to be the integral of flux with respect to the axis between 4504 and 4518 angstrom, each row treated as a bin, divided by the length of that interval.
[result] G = 0.24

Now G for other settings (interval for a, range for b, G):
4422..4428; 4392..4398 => 0.34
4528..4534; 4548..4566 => 0.14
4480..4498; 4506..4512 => 0.31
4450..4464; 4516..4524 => 0.30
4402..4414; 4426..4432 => 0.42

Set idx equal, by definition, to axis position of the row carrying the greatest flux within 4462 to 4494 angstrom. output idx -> 4475 angstrom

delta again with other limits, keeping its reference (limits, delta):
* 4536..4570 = 4550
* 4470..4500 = 4481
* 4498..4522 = 4517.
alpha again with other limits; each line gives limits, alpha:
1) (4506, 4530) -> 4.07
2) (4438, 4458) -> 3.74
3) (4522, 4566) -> 3.96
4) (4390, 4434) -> 3.82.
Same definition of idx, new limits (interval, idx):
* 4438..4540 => 4475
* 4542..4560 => 4559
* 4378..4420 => 4379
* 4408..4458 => 4427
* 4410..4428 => 4427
